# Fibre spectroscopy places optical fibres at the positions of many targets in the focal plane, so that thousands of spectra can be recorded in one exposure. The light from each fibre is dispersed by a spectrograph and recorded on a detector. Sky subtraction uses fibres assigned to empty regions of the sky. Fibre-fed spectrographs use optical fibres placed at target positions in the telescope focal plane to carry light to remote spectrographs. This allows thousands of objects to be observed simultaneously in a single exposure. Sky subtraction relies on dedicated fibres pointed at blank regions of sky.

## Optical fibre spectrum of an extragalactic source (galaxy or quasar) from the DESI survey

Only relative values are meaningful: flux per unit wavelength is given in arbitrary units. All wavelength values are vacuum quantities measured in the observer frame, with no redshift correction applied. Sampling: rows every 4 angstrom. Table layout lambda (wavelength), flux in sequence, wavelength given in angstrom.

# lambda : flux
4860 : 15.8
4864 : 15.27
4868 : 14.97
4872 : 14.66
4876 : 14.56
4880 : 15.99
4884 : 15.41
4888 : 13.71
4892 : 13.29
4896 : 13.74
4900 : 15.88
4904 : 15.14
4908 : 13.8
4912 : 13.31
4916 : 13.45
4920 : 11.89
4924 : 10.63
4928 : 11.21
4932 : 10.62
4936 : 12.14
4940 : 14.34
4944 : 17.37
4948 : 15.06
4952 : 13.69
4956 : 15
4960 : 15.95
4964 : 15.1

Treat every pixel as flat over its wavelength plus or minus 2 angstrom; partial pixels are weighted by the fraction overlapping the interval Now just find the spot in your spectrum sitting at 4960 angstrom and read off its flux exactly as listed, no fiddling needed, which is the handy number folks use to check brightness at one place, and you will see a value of 15.95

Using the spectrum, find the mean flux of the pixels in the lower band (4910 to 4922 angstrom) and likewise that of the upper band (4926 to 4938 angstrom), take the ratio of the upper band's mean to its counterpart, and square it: 0.77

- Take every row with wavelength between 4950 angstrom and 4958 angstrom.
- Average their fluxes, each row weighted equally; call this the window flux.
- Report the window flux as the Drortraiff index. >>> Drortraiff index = 14.3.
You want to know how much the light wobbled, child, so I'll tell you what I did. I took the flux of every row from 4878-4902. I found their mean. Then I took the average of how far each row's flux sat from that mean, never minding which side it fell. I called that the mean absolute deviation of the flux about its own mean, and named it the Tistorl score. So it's 1.09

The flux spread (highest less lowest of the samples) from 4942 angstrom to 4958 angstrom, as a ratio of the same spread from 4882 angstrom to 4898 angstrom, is 1.7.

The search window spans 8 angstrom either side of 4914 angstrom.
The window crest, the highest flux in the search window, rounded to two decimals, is 13.80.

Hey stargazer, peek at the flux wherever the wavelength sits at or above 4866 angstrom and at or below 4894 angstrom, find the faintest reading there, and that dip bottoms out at 13.29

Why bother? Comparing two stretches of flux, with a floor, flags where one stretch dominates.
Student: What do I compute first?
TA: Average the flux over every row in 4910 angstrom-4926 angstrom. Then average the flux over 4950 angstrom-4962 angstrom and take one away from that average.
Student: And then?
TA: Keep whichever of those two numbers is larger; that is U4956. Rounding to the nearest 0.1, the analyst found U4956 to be 13.9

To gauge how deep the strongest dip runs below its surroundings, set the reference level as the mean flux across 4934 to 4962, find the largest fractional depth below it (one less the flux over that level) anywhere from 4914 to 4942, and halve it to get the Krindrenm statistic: 0.14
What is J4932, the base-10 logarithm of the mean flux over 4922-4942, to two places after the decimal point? 1.07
